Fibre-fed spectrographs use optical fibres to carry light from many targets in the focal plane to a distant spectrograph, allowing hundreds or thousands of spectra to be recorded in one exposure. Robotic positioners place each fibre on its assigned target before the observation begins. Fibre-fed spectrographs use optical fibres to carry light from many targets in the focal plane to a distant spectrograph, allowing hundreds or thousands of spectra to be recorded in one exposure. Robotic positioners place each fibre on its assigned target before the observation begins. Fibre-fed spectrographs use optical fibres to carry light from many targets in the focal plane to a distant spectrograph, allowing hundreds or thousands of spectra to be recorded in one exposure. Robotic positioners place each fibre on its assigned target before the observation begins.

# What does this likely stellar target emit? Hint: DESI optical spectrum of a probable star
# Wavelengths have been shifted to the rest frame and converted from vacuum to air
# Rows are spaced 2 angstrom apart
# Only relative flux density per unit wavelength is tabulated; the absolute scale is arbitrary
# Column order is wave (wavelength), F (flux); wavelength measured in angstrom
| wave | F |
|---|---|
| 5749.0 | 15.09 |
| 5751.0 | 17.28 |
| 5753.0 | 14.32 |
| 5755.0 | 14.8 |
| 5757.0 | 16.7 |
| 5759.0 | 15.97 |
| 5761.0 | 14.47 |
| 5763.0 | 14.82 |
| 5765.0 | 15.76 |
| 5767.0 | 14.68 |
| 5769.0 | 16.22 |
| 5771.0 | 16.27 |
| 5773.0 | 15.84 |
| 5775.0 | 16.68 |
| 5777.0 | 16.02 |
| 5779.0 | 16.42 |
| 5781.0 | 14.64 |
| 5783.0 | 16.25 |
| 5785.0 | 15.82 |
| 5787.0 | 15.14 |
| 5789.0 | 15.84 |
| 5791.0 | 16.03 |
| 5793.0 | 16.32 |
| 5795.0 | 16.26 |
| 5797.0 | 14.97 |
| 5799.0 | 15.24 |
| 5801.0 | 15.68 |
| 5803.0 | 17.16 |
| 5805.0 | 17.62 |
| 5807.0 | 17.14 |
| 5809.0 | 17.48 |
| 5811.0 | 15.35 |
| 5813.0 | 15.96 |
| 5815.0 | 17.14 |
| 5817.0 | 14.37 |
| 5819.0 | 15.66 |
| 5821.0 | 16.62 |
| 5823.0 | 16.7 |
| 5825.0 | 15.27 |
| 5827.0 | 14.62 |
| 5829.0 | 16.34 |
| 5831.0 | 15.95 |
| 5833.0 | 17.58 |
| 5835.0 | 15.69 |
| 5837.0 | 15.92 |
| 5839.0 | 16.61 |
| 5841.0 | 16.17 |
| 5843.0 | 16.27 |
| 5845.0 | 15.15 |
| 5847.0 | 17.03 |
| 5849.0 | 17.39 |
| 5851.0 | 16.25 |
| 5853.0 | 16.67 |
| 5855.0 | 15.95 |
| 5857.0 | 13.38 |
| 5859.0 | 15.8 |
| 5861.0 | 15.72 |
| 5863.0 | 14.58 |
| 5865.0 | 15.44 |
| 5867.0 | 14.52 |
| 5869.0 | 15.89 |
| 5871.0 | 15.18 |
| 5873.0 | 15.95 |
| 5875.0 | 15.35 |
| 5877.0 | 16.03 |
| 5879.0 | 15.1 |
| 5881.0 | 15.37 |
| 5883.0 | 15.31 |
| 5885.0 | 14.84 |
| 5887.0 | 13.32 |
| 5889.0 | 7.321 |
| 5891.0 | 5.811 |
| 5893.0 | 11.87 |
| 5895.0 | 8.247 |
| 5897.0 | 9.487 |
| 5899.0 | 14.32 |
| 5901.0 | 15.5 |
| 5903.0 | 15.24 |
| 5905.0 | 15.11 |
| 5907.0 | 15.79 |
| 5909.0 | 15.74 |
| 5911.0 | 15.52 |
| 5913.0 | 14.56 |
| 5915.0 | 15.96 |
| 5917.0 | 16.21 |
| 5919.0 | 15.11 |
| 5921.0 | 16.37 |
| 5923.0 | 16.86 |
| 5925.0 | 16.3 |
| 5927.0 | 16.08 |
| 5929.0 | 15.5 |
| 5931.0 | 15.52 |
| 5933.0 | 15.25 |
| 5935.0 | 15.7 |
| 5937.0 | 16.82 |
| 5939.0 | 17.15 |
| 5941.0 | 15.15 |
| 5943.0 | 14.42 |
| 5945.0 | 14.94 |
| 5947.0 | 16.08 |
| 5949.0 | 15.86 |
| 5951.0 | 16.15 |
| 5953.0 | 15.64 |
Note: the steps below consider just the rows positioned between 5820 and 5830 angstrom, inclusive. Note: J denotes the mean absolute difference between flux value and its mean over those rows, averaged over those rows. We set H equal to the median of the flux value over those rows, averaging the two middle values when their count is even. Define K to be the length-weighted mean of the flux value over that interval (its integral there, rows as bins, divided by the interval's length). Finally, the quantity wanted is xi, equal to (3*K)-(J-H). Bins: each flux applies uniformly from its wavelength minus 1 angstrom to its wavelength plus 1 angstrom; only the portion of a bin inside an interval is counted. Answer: 63.3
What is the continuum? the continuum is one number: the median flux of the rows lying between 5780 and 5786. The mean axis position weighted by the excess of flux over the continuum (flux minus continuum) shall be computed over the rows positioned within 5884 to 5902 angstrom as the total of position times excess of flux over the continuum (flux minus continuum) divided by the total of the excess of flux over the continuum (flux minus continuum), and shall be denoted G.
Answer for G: 5892.4 angstrom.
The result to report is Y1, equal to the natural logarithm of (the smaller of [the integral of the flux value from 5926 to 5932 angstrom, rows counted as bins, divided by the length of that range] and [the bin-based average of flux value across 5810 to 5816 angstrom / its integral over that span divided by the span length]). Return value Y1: 2.75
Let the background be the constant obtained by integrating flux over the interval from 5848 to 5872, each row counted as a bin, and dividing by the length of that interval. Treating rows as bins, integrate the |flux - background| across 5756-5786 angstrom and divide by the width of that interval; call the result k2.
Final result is 0.69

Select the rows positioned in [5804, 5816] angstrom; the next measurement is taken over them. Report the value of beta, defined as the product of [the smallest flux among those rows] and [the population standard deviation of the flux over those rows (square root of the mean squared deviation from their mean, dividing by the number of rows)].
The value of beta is 13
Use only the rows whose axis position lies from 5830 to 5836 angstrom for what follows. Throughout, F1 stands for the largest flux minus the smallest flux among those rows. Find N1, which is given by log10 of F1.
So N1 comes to 0.28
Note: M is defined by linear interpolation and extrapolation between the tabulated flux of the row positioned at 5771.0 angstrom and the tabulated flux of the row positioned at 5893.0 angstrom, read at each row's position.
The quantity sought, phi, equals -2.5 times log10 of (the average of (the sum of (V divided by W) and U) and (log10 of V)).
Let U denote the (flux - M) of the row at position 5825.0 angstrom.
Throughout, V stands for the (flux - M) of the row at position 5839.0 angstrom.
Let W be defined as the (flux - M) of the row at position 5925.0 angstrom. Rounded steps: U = 0.9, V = 2.8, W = 6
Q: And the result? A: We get 0.1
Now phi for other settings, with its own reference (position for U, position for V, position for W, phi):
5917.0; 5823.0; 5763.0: -0.8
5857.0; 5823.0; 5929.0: 0.7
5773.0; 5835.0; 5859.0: 1.5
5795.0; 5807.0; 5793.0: -0.7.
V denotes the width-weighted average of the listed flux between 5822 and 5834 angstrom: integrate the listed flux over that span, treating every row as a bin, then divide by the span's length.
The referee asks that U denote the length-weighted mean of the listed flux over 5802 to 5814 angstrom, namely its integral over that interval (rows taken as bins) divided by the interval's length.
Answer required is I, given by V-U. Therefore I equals -0.7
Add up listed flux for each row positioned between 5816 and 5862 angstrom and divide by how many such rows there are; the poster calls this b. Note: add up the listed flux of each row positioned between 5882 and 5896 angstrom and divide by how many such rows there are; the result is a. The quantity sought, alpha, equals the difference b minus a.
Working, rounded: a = 11.0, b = 16.0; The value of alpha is 5.00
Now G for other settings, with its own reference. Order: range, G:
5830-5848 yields 5838.2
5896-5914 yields 5900.5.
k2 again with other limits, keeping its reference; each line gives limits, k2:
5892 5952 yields 1.08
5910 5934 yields 0.53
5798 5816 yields 1.09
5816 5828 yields 0.79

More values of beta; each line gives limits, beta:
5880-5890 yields 22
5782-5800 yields 7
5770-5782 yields 10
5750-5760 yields 16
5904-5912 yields 4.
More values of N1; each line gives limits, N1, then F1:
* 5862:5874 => 0.16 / 1.43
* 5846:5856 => 0.16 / 1.44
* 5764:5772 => 0.20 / 1.59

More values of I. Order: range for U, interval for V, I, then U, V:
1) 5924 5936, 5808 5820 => 0.3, 15.7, 16.0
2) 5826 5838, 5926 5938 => -0.2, 16.0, 15.8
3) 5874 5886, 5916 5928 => 0.8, 15.3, 16.2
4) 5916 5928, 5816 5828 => -0.6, 16.2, 15.5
